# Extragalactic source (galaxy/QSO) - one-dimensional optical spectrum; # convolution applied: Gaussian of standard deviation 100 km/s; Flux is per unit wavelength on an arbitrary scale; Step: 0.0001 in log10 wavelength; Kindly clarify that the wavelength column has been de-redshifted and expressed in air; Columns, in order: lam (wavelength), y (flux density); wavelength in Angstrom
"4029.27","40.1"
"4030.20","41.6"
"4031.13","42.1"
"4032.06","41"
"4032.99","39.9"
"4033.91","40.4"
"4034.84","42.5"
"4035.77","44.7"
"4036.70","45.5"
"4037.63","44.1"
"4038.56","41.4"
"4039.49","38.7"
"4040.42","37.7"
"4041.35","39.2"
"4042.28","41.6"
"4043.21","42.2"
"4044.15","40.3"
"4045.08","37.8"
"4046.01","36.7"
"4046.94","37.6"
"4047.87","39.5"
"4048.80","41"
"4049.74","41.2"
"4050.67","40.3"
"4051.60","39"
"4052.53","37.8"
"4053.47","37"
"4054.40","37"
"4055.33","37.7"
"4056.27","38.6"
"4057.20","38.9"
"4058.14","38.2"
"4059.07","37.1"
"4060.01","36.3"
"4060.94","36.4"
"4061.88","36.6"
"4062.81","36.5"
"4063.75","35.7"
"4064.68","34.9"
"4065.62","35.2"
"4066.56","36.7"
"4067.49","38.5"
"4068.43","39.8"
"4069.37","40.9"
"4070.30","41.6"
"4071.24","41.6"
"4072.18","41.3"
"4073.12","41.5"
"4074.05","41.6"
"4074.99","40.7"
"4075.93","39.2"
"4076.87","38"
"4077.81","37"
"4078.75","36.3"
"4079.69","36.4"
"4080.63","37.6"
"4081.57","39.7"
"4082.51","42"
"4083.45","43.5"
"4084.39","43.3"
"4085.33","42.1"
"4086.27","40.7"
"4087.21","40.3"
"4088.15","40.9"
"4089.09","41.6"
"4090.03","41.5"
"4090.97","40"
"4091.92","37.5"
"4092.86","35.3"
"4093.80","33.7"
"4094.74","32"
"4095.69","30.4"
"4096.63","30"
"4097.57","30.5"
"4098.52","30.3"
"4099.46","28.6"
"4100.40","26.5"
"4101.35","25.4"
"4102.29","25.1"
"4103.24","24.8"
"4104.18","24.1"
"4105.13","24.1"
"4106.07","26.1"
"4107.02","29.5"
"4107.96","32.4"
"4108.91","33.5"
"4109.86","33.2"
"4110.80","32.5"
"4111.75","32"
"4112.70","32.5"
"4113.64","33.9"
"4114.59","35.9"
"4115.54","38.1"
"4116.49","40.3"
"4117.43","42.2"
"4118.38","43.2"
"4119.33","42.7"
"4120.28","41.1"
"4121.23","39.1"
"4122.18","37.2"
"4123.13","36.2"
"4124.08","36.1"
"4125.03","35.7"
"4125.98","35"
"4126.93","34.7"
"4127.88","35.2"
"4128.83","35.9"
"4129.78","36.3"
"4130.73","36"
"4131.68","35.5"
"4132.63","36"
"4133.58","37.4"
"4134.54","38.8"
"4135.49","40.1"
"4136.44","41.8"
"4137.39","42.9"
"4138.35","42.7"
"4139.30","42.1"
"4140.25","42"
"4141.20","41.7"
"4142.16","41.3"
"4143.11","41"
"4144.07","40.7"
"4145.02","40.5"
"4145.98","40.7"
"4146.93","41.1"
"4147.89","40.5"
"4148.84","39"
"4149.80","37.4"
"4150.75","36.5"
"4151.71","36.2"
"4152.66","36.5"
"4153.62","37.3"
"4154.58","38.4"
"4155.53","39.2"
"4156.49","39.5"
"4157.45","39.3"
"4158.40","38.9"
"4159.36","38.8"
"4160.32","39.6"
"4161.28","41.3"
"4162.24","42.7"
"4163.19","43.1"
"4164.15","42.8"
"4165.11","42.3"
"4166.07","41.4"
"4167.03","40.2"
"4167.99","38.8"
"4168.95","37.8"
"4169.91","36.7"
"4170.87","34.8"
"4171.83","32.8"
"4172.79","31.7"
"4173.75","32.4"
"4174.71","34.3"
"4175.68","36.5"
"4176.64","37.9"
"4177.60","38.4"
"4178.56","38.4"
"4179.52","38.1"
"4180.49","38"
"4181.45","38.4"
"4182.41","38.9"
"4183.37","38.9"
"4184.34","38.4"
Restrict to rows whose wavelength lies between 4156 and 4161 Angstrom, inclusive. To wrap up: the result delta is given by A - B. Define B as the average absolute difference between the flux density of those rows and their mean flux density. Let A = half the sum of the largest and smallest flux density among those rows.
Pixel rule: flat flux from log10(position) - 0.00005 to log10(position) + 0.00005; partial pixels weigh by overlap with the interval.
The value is 39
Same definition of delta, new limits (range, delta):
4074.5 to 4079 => 37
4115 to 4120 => 39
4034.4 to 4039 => 42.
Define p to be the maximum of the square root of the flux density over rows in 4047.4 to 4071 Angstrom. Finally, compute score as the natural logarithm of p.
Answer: 1.86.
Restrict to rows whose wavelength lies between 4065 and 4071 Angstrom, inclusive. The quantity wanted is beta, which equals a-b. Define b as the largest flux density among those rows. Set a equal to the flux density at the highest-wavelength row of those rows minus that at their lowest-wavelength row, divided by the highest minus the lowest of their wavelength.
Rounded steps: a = 1.37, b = 41.6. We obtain -40.2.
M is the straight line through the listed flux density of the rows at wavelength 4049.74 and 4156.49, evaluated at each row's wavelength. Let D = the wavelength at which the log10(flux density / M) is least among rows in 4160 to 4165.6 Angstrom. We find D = 4160.32 Angstrom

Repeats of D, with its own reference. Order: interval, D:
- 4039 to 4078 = 4064.68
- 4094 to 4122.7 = 4104.18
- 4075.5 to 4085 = 4078.75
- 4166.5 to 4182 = 4172.79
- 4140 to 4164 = 4151.71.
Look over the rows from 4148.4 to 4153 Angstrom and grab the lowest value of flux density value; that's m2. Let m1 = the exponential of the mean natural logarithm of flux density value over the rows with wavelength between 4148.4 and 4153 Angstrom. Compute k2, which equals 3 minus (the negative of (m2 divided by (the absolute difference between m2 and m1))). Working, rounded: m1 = 37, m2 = 36.2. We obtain 43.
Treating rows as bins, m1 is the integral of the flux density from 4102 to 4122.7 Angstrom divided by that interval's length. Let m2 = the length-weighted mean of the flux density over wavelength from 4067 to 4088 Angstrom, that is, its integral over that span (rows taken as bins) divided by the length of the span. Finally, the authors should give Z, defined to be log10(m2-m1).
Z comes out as 0.80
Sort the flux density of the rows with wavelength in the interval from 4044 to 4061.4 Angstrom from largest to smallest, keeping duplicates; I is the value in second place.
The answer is 41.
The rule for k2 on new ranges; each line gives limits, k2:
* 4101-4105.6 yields 44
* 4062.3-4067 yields 42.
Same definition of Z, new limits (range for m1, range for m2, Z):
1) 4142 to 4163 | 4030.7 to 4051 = 0.11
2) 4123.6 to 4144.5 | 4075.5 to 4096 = -1.21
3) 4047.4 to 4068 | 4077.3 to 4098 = -0.92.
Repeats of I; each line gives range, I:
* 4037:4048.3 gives 42.2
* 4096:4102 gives 30.3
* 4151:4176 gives 42.8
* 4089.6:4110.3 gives 40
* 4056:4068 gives 38.6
